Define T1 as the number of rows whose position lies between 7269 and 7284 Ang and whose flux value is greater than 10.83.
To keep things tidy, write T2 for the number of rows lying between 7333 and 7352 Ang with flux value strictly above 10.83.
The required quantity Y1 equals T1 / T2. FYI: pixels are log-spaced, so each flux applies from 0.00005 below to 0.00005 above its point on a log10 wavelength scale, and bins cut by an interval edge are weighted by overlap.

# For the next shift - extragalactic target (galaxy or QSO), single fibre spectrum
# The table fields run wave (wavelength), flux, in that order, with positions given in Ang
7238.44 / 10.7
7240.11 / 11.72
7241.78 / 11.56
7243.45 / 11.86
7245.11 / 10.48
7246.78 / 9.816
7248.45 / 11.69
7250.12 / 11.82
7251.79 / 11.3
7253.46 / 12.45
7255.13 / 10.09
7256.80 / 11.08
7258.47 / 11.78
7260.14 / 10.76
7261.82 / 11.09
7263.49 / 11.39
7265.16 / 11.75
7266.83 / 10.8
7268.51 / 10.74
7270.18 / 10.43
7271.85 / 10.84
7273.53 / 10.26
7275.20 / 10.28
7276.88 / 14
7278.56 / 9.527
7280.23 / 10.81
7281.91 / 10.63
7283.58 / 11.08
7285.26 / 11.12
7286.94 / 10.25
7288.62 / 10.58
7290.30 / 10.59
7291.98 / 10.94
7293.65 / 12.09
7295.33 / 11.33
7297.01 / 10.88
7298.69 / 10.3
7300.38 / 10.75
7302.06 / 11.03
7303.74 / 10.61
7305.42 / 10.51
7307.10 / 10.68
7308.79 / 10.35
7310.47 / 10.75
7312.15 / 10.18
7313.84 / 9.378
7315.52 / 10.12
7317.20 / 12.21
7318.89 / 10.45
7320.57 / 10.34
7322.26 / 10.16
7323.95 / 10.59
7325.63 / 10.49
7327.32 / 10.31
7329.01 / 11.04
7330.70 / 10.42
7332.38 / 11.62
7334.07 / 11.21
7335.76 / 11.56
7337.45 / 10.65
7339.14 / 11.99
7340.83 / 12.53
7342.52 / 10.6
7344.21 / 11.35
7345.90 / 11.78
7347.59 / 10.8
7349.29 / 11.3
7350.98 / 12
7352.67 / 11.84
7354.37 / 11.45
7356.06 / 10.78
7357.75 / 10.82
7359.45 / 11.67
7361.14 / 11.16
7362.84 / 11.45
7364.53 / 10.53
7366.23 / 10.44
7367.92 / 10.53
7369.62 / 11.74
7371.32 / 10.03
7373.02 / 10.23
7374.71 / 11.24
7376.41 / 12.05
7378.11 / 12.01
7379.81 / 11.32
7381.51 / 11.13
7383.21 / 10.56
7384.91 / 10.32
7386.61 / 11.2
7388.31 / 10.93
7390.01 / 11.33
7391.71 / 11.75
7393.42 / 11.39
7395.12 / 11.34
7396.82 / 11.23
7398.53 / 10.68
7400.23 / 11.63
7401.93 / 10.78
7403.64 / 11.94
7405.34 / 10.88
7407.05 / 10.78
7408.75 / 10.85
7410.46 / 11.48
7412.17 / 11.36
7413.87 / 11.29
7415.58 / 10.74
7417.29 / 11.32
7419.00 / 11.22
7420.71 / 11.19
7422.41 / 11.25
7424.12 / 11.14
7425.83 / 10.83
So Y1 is 0.4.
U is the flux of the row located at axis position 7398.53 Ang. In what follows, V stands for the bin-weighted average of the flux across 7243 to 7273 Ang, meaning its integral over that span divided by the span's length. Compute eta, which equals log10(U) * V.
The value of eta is 11.4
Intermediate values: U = 10.68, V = 11.1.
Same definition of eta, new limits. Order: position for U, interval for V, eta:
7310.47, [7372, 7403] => 11.5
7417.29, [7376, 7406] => 11.8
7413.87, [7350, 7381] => 11.8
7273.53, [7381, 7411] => 11.2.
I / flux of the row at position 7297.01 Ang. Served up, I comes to 10.88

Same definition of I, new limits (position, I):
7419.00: 11.22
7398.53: 10.68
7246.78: 9.816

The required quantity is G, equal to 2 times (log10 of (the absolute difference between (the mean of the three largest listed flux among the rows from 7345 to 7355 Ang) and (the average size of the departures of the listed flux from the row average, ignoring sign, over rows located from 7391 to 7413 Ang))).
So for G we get 2.12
